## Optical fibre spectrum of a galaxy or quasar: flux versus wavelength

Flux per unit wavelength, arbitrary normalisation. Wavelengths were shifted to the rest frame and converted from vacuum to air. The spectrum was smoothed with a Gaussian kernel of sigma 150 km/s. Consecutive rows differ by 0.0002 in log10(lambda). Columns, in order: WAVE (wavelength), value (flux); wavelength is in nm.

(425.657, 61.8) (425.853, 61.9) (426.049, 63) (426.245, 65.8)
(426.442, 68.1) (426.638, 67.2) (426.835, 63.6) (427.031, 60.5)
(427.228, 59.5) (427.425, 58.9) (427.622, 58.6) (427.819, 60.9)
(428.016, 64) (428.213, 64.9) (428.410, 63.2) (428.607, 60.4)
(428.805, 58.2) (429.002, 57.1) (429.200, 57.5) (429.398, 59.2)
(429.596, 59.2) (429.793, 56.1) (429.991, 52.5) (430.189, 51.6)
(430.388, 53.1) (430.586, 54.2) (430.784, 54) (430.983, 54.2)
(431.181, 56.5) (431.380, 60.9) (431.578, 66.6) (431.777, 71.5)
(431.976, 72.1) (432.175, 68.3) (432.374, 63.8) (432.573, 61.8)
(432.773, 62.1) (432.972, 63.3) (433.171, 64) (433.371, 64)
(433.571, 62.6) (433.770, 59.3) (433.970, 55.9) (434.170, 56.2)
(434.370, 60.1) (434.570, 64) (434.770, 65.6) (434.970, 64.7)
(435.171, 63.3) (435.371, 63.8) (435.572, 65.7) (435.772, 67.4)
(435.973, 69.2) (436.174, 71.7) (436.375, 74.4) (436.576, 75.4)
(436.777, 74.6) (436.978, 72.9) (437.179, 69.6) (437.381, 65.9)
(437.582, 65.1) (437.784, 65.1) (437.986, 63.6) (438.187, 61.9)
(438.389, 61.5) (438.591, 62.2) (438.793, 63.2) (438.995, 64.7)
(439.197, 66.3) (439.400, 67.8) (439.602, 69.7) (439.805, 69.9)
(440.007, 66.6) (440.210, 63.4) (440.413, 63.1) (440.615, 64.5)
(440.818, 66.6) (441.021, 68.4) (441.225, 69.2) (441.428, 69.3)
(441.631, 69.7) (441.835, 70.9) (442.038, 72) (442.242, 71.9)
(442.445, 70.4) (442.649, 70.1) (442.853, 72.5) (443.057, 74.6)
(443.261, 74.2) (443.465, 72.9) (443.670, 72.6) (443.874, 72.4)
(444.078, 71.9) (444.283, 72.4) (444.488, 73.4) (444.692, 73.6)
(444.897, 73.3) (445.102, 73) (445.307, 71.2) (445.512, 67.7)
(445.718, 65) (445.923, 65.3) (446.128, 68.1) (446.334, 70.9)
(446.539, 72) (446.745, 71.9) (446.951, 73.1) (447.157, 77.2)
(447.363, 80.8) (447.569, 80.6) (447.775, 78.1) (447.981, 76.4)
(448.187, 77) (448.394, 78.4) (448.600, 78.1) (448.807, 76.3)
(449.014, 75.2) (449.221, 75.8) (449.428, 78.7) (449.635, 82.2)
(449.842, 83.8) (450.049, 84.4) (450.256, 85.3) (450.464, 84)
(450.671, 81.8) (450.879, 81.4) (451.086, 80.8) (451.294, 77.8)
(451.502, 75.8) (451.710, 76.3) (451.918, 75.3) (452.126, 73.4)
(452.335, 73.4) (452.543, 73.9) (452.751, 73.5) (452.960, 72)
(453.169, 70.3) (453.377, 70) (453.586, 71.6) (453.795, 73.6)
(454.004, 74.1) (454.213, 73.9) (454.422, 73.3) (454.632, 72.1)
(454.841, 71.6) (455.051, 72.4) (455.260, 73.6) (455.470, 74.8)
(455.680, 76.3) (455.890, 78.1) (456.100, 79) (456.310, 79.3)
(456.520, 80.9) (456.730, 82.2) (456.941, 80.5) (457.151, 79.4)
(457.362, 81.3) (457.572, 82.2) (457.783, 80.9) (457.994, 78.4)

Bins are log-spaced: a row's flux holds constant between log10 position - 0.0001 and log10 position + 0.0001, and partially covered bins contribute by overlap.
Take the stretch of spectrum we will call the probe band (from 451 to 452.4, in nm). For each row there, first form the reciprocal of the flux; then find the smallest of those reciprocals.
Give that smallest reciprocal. 0.0124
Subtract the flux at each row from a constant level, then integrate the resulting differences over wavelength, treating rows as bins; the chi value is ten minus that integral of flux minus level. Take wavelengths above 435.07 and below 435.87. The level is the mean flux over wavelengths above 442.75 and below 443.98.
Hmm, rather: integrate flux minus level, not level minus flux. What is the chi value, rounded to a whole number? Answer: 17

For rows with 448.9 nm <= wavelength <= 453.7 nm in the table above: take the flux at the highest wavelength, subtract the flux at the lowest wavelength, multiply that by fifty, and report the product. -180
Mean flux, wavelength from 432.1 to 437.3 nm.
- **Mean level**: 66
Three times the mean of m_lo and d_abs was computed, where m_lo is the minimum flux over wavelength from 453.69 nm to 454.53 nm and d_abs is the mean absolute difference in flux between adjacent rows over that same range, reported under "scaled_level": 111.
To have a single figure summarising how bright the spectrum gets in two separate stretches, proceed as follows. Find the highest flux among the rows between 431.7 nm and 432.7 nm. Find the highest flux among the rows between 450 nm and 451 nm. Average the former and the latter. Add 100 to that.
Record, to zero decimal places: 179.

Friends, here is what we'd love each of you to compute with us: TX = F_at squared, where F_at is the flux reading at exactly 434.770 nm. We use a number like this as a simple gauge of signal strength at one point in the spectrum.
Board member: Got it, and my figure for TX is 4303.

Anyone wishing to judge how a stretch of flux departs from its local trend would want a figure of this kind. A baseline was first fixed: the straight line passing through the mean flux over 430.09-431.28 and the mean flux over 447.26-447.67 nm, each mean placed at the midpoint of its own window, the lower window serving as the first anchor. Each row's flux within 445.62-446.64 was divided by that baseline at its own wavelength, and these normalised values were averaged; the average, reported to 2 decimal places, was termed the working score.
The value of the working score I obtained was 0.87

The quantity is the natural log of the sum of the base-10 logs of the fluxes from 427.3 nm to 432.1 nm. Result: 3.75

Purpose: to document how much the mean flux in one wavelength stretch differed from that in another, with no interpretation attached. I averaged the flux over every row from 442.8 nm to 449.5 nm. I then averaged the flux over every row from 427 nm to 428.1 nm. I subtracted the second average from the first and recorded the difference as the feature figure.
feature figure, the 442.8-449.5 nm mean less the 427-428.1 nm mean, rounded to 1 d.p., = 13.4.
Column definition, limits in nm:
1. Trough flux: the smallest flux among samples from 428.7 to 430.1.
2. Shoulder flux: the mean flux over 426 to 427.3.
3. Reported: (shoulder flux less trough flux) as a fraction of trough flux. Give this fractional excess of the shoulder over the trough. 0.22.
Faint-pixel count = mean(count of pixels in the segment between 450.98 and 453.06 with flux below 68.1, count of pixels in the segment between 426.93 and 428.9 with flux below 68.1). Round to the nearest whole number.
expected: 5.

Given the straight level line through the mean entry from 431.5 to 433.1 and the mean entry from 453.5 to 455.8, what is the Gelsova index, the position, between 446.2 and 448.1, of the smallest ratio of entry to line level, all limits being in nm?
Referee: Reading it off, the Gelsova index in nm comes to 446.334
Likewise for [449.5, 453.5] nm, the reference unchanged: 453.377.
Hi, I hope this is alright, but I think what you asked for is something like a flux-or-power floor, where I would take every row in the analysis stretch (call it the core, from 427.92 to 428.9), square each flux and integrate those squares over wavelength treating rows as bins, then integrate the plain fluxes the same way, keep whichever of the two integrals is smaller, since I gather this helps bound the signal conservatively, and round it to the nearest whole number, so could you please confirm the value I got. 61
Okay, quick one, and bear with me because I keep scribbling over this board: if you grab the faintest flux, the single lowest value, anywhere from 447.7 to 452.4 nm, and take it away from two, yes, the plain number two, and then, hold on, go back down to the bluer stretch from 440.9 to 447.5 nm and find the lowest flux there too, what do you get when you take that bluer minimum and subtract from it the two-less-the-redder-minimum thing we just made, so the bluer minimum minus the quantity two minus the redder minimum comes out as 136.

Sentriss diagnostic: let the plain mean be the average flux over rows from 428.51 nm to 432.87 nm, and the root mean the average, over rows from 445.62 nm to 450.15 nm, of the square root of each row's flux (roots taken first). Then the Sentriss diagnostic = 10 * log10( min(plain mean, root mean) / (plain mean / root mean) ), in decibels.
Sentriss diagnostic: 1.0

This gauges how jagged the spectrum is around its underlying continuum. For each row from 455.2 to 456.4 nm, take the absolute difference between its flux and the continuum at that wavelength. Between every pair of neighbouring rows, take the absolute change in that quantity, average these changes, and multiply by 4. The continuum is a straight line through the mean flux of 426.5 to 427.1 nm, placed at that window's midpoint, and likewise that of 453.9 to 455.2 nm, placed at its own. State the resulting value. 4.3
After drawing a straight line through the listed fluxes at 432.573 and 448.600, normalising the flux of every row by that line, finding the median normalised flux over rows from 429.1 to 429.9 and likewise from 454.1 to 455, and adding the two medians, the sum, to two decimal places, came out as 1.86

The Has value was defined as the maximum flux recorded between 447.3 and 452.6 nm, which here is 85.3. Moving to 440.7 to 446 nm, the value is 74.6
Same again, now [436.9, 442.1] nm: 72.9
